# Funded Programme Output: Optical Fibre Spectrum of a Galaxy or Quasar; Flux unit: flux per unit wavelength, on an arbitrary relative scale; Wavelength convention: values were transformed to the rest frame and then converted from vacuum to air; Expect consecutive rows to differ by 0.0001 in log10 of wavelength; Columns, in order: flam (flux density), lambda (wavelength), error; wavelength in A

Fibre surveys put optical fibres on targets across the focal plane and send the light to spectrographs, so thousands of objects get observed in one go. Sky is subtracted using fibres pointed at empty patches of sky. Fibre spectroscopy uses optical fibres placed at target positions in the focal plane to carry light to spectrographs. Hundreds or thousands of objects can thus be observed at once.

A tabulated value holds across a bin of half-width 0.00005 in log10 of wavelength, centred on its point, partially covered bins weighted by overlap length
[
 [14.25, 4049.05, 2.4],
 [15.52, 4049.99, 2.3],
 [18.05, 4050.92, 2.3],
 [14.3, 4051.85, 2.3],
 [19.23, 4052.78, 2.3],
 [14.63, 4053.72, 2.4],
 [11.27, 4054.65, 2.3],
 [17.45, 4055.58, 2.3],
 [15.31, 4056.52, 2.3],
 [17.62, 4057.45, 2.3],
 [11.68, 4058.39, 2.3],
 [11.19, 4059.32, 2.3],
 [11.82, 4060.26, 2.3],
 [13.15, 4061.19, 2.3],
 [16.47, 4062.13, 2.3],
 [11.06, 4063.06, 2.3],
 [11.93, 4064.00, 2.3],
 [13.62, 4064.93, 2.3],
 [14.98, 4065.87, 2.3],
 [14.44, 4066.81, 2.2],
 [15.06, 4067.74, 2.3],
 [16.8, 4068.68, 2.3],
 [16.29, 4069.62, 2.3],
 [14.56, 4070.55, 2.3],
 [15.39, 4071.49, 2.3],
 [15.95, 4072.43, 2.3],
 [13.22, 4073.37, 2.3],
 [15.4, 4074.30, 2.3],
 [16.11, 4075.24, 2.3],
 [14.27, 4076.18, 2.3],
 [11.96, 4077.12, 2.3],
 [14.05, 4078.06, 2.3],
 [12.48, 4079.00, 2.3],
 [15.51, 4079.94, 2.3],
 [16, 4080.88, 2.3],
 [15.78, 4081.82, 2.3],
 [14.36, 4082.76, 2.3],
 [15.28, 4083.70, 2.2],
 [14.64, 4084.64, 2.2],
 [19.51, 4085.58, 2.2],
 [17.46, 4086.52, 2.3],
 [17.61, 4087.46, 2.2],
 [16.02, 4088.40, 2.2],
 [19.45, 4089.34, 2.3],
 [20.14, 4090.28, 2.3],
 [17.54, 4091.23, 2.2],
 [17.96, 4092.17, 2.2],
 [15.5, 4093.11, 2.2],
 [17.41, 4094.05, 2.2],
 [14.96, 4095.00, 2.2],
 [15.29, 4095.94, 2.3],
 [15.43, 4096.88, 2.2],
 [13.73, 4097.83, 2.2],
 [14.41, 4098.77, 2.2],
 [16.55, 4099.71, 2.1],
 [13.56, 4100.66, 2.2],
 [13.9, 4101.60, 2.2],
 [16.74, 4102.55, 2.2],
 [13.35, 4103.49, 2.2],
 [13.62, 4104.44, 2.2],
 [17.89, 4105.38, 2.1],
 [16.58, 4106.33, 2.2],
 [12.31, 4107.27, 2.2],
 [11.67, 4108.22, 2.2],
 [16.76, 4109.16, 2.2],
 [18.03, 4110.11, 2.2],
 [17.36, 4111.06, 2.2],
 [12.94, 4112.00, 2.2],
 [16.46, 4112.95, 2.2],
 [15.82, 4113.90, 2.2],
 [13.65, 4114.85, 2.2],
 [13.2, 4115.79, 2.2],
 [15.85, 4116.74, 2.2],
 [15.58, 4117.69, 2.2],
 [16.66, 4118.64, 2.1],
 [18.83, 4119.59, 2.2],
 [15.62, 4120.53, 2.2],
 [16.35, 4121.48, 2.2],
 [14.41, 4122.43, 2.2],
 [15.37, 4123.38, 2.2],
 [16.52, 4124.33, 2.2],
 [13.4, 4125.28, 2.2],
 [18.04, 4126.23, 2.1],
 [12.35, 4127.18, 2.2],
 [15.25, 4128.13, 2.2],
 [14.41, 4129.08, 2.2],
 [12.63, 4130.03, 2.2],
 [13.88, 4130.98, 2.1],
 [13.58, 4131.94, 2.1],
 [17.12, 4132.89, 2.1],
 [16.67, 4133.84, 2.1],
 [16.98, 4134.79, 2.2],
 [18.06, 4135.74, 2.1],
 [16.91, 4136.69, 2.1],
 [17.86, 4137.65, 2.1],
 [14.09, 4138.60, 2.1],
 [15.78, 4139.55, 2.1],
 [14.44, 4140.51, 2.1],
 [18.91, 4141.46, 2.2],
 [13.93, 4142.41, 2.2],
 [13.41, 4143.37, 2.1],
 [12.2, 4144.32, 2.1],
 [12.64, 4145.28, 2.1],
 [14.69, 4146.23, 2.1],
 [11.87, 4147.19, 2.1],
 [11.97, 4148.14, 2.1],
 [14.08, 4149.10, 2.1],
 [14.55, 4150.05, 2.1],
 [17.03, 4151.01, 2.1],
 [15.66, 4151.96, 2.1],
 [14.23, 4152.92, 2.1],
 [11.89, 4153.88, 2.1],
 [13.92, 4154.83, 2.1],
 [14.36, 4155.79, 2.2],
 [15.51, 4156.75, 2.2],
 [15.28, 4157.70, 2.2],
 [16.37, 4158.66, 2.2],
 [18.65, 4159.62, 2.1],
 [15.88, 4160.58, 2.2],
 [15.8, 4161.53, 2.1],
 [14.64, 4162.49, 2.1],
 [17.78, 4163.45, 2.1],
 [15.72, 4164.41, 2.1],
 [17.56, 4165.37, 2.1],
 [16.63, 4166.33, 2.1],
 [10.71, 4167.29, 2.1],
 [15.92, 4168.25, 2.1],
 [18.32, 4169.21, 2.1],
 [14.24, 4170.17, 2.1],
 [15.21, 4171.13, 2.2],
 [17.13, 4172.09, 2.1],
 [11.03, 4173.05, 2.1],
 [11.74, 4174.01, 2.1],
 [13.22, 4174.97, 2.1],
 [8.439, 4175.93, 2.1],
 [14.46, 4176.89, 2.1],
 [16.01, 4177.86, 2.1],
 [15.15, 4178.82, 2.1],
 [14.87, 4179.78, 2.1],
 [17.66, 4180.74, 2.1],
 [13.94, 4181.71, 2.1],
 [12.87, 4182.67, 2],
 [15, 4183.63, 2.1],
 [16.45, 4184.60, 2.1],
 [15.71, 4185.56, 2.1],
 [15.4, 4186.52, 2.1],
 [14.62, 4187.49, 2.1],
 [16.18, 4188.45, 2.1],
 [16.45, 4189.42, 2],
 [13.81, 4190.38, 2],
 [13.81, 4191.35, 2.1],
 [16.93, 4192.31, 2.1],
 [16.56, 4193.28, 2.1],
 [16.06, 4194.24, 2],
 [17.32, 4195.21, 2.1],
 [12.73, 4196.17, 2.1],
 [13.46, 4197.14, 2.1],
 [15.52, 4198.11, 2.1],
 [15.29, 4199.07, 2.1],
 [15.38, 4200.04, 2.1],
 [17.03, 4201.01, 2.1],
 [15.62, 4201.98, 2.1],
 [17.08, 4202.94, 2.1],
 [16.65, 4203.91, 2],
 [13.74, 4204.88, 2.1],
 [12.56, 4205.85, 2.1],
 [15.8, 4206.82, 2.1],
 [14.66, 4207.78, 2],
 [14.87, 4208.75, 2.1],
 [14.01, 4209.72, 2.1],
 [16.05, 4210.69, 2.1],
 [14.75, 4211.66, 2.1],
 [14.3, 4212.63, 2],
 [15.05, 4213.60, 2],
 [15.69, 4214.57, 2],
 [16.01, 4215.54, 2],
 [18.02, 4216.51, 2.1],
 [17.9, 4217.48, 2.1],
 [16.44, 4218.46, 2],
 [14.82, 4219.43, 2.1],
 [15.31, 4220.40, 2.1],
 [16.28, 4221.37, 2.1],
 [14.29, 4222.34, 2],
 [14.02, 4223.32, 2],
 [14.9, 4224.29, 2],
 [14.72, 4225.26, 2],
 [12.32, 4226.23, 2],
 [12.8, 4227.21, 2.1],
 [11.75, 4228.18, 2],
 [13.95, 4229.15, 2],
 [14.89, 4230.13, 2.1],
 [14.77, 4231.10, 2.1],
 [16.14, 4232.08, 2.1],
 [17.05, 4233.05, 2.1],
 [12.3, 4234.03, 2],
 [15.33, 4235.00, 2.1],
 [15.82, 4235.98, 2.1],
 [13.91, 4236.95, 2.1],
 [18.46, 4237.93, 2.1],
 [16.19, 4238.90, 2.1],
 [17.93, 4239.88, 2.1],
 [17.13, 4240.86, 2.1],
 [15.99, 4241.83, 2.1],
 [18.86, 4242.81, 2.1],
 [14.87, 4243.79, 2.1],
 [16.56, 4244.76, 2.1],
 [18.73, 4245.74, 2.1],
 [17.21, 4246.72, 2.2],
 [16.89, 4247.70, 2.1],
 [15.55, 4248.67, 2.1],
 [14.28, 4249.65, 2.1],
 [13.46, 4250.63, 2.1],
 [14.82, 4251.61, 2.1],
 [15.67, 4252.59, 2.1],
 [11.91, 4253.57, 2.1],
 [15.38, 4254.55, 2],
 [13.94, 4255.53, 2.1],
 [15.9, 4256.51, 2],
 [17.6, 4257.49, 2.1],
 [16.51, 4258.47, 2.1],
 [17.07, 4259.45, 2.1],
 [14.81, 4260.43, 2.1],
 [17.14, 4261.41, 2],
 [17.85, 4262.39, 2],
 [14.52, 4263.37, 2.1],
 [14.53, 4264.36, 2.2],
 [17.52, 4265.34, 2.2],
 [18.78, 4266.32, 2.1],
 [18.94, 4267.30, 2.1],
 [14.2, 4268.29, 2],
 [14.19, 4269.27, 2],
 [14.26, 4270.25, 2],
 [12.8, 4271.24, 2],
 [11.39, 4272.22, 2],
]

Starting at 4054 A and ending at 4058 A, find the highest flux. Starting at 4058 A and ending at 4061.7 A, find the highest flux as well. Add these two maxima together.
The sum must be 31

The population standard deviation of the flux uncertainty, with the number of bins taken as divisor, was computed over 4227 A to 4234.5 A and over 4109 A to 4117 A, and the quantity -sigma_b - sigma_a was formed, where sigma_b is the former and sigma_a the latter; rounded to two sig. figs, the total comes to -0.048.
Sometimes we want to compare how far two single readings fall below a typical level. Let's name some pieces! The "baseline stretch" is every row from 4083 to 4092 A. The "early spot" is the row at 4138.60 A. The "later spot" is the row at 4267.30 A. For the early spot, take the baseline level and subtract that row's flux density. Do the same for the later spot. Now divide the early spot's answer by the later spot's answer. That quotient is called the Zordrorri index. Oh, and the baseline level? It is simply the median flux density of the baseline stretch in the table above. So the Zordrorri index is -2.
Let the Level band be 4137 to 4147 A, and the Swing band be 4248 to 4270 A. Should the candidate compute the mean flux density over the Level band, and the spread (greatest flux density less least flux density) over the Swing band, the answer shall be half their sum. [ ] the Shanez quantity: 10.9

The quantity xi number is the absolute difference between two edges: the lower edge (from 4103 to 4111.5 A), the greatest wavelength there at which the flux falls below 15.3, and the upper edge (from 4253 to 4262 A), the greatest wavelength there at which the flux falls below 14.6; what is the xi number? 147.3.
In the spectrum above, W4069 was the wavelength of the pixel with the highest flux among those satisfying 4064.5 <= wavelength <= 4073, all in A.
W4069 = 4068.68 A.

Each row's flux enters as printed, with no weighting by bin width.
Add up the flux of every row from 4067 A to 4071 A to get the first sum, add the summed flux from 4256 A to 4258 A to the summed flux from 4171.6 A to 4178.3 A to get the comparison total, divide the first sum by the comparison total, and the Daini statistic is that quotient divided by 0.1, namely 5.0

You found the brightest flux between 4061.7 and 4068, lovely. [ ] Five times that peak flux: 82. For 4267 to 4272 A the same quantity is 95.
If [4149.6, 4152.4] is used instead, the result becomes 85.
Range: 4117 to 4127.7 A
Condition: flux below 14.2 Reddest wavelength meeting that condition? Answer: 4127.18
